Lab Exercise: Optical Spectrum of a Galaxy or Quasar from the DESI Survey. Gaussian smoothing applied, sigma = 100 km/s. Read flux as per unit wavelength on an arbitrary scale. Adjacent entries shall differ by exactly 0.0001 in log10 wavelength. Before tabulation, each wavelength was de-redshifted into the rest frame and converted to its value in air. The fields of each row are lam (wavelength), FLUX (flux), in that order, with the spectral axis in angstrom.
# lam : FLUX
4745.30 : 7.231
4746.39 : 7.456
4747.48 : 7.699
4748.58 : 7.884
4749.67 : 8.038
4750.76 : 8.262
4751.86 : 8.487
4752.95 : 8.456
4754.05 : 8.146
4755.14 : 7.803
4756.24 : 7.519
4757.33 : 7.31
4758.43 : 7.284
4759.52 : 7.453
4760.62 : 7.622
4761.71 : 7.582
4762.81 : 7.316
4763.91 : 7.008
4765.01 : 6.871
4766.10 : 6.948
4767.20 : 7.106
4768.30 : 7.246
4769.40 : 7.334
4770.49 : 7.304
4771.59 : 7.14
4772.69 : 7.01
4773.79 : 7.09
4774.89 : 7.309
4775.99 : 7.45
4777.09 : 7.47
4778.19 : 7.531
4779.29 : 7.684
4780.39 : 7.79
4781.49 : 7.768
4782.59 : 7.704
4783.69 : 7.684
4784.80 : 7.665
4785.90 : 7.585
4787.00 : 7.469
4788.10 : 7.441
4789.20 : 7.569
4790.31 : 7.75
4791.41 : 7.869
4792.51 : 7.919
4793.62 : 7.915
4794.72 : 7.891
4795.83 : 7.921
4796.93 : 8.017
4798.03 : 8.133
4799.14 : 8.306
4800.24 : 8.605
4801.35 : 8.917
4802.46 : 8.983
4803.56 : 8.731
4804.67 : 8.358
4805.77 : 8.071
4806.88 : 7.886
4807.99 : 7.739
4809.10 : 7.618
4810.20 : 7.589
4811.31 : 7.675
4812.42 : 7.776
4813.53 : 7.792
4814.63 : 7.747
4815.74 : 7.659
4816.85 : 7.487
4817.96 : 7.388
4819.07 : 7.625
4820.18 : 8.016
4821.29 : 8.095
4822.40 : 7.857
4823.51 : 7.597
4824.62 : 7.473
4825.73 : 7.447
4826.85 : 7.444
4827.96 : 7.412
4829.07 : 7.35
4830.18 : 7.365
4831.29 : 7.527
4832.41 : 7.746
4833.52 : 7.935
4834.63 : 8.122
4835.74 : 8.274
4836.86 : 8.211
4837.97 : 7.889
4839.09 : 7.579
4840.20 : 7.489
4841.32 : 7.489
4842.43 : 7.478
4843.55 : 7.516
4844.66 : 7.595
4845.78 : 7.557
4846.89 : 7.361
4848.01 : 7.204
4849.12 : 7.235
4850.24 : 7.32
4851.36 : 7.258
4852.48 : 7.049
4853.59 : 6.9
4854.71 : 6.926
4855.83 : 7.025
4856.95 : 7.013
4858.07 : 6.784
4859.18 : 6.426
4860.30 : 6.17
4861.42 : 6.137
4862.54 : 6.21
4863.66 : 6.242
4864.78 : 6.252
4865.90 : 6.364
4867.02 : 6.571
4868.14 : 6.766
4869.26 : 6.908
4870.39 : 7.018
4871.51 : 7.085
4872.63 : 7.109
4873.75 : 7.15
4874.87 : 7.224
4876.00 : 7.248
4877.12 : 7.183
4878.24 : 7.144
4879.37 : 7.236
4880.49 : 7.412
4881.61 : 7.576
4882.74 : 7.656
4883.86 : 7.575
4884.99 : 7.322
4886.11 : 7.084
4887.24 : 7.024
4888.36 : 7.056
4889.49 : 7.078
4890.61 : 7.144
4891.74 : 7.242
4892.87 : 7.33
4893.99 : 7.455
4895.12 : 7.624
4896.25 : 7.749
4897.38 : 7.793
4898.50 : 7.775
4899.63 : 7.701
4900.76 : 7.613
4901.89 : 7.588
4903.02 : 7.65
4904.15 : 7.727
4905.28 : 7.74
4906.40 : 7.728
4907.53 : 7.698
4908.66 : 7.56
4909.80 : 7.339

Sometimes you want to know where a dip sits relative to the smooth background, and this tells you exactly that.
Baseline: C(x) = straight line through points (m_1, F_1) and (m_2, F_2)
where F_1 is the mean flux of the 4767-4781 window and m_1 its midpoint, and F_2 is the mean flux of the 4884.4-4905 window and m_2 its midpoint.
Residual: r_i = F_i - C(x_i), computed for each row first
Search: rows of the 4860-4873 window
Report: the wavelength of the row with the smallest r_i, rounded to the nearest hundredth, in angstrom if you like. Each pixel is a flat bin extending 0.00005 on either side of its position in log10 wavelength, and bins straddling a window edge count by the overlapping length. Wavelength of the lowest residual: 4861.42 angstrom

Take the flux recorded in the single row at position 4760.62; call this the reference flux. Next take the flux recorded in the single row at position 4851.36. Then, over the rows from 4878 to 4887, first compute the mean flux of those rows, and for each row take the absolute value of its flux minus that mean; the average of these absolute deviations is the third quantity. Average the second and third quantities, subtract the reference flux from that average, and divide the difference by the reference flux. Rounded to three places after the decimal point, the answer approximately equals -0.512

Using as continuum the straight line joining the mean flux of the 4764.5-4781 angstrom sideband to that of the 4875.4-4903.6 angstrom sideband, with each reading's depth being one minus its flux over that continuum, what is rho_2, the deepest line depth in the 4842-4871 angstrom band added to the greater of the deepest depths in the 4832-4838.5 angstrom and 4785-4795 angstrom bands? 0.15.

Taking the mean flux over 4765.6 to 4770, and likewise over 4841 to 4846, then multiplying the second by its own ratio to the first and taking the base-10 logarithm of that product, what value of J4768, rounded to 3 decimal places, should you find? 0.898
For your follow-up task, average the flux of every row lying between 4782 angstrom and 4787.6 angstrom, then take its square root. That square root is 2.76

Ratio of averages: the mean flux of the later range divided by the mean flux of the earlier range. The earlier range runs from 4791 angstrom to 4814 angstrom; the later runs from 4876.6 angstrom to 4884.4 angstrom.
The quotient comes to 0.92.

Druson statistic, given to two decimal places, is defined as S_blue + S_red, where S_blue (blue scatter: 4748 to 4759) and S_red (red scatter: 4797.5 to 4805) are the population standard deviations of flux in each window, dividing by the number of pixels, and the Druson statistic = 0.72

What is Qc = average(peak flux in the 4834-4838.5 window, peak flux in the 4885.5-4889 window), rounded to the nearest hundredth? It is 7.68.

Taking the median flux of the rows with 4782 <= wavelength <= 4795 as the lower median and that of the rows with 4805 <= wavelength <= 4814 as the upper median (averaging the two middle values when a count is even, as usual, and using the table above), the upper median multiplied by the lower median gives 59.7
